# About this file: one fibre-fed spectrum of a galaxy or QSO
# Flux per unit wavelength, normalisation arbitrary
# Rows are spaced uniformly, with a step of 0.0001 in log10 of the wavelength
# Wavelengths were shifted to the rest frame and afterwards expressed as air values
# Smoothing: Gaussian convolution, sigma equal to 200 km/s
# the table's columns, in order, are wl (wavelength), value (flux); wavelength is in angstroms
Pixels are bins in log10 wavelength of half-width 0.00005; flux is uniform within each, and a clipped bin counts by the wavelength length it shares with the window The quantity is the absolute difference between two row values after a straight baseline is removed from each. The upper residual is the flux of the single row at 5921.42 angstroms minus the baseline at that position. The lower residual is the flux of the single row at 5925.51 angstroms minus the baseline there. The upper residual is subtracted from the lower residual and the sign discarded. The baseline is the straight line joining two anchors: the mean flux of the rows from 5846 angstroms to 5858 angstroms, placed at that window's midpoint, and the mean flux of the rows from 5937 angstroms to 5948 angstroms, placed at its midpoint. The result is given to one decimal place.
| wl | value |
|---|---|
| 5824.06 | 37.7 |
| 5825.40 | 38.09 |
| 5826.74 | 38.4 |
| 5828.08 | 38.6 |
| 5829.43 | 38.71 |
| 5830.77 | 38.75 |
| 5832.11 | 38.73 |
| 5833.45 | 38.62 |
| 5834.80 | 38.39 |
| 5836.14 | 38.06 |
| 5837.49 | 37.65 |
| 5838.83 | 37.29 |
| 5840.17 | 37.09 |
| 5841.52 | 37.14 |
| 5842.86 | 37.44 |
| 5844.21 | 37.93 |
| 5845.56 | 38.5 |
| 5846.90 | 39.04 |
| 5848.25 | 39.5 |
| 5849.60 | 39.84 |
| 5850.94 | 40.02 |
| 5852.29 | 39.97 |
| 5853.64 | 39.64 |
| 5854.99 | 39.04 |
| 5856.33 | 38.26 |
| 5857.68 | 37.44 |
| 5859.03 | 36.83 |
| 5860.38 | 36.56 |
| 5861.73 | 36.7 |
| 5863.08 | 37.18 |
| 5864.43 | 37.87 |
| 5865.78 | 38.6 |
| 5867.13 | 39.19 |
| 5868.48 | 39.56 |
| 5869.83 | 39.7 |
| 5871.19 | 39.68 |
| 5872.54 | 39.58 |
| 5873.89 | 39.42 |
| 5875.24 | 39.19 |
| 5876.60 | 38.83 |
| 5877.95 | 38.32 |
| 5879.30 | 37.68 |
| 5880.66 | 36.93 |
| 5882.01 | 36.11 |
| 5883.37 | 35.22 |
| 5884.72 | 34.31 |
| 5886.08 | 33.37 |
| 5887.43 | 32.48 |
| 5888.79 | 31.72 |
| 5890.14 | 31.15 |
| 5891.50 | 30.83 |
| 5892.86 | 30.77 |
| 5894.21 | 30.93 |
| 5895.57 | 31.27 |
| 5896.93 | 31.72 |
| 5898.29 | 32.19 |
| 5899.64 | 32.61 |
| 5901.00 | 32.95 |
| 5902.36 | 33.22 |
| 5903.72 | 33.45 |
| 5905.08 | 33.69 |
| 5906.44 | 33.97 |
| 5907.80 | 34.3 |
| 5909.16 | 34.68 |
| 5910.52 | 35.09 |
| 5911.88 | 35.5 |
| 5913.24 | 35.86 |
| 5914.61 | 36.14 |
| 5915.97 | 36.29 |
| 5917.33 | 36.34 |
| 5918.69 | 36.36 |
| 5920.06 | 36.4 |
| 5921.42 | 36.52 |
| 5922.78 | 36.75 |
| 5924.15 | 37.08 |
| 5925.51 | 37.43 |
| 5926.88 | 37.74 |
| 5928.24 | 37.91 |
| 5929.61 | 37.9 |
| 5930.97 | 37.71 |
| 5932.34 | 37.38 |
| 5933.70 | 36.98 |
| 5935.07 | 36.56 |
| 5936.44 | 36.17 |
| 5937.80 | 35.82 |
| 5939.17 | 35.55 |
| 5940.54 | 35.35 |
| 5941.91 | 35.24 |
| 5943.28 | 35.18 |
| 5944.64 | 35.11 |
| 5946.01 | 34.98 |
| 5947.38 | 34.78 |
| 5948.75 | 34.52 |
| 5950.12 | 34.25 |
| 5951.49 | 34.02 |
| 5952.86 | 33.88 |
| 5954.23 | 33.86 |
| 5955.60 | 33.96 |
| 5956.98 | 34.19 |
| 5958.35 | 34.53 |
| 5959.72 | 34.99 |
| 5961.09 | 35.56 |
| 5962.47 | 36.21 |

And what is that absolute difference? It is 1.1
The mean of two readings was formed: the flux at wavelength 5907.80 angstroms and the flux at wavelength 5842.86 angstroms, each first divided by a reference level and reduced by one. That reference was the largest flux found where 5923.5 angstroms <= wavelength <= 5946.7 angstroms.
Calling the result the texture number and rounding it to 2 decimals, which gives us -0.05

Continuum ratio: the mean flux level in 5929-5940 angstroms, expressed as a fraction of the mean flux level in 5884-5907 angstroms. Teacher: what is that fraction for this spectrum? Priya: 1.13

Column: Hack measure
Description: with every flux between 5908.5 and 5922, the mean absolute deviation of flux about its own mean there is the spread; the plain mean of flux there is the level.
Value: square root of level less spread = 5.95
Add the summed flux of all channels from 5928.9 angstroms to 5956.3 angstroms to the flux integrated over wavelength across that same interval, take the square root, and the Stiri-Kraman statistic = 41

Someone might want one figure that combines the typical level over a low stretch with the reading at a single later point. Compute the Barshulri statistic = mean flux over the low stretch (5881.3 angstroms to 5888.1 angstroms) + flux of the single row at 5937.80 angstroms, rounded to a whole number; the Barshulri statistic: 70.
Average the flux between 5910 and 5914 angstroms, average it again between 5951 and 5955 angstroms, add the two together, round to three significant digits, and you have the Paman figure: 69.4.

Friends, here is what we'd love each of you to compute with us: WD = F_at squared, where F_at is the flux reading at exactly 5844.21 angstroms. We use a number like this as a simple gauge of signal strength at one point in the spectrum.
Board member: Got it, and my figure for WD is 1439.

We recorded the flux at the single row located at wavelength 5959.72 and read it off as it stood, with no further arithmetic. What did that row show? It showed 34.99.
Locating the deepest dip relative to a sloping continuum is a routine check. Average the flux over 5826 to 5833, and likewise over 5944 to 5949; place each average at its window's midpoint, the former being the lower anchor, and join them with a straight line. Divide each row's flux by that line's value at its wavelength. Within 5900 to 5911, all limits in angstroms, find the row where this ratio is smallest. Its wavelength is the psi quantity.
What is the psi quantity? 5901.00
